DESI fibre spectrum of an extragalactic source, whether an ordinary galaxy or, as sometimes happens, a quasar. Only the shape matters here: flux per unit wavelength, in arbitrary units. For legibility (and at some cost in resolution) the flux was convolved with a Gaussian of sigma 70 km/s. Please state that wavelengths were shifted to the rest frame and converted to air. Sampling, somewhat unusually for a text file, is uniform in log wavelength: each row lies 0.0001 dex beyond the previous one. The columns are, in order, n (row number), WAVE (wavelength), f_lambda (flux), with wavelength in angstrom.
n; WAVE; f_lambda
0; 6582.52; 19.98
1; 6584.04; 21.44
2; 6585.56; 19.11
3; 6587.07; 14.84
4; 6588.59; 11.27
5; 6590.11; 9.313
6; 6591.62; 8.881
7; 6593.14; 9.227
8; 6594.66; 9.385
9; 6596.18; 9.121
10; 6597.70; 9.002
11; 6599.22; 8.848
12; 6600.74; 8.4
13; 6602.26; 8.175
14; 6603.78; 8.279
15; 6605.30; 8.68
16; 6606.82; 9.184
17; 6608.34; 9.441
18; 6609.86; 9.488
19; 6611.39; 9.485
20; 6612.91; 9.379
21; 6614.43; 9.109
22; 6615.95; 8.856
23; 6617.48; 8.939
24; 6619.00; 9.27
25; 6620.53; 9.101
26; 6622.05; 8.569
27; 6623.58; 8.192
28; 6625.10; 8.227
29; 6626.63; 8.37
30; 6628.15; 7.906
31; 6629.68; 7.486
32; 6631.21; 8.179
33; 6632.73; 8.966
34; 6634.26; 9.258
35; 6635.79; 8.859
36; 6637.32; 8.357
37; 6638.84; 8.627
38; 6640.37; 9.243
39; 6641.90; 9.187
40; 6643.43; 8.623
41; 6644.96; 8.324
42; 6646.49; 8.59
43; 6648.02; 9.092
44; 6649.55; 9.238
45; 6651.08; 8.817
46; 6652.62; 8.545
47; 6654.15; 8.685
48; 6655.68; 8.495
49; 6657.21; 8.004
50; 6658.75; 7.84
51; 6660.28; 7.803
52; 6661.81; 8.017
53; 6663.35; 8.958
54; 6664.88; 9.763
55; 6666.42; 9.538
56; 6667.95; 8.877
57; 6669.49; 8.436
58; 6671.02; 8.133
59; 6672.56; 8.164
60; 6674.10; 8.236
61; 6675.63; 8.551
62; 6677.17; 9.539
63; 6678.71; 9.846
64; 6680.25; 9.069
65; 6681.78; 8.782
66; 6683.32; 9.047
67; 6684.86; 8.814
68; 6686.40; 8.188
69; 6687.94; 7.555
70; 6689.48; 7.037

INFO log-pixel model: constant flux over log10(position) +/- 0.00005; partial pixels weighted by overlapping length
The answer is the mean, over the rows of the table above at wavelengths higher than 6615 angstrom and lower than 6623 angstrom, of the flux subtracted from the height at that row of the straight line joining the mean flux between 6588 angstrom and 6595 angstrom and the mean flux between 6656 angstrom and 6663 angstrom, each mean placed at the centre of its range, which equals 0.0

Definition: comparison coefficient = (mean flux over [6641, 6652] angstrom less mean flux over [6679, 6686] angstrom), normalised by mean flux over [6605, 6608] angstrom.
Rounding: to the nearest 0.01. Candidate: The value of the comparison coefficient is -0.01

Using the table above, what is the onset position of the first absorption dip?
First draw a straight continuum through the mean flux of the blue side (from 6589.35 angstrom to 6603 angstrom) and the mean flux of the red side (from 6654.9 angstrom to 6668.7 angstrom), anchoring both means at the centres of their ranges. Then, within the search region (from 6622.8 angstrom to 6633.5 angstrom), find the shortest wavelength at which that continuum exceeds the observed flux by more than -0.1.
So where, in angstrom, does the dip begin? 6623.58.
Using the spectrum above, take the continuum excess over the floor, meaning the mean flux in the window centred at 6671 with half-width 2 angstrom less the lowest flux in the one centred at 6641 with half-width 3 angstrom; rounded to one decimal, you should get -0.4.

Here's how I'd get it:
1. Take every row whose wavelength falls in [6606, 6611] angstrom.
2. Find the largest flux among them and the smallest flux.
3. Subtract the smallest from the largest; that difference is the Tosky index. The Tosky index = 0.30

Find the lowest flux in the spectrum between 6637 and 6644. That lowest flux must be 8.357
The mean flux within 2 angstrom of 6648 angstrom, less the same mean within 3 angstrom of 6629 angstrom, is 1.0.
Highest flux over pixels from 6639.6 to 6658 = 9.243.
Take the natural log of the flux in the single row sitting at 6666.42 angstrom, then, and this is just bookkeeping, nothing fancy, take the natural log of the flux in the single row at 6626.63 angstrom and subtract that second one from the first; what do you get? 0.13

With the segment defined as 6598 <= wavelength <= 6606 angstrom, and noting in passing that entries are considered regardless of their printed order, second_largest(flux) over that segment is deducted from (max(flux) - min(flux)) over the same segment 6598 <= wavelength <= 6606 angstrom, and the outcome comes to -8.0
